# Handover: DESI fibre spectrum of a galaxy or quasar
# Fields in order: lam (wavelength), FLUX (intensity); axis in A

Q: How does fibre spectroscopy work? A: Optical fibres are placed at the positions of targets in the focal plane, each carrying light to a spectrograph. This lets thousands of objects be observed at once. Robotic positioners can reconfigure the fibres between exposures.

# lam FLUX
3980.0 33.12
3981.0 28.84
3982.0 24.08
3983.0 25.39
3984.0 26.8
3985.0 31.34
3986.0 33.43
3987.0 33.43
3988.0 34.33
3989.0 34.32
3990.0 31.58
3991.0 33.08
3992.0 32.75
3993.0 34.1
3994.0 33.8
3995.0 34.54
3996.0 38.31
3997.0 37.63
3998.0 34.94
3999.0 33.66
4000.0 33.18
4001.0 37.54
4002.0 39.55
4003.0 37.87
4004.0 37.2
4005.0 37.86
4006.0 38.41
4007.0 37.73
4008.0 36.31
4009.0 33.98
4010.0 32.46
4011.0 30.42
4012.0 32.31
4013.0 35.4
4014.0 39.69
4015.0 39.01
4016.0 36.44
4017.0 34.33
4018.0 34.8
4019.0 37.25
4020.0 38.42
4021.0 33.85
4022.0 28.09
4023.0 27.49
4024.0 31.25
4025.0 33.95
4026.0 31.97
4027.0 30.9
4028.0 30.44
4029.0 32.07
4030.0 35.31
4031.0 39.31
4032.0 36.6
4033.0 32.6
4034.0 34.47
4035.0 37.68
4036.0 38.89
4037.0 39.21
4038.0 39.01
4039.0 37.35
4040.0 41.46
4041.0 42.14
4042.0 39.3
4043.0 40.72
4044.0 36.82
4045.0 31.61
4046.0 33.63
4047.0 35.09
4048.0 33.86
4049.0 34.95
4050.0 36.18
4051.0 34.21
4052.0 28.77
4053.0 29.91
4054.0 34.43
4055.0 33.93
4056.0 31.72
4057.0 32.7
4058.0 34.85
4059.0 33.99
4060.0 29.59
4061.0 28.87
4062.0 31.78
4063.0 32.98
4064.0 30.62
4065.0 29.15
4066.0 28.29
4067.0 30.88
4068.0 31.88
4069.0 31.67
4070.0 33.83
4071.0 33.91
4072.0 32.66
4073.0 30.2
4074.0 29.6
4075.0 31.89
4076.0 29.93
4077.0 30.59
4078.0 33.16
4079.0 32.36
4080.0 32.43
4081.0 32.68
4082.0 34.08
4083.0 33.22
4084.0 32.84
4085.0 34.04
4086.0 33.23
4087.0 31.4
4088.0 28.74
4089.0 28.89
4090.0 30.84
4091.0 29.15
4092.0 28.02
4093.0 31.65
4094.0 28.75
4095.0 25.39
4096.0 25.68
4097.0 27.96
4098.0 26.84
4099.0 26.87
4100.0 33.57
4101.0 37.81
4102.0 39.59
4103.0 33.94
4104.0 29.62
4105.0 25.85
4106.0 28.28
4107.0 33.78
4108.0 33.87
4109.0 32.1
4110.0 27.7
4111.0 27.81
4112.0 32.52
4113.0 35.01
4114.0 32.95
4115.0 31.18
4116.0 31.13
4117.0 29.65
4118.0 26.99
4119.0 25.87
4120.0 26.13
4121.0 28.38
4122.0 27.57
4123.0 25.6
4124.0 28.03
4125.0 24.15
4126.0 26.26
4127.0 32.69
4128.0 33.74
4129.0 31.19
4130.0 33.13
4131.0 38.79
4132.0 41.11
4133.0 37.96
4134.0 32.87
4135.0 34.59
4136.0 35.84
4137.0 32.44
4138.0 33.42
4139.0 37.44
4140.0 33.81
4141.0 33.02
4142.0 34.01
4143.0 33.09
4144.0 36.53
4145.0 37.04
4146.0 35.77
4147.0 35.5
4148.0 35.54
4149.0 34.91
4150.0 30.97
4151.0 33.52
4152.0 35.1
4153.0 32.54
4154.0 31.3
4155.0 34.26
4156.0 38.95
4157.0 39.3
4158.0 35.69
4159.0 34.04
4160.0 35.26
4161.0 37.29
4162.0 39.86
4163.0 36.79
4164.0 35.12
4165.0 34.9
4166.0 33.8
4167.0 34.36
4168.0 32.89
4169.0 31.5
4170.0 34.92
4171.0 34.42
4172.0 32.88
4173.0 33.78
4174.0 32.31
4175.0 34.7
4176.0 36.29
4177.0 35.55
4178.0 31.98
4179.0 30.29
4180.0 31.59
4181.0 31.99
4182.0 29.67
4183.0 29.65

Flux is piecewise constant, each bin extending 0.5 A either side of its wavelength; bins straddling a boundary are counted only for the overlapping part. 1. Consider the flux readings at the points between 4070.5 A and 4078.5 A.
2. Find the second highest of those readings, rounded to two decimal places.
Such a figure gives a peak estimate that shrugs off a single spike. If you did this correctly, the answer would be 33.16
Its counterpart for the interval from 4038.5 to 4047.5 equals 41.46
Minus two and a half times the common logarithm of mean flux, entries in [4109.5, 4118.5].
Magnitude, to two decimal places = -3.71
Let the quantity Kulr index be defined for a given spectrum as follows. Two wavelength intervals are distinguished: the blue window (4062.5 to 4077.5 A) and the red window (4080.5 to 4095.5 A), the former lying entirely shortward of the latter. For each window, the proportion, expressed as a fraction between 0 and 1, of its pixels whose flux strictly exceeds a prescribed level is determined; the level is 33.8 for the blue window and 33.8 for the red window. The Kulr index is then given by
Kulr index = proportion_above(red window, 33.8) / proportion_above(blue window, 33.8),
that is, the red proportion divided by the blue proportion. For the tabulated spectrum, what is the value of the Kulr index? 1.0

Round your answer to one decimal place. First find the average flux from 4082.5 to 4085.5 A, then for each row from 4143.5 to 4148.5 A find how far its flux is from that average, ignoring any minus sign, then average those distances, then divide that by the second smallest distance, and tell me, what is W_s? 1.2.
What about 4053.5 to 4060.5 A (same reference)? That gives 2.3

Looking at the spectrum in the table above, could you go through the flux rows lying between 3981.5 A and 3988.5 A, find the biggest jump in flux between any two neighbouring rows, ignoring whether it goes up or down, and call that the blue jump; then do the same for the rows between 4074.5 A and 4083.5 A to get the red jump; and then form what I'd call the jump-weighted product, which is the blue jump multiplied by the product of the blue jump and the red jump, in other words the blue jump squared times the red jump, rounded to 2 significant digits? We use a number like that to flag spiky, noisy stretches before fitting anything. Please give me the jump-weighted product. 53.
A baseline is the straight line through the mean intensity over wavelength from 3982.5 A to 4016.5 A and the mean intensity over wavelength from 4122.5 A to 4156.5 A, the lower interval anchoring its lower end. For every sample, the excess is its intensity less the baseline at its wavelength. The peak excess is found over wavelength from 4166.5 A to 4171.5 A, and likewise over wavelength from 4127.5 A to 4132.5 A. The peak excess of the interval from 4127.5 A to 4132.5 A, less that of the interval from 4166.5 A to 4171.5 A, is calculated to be 6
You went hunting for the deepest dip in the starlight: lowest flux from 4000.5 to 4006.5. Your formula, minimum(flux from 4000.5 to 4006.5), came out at 37.2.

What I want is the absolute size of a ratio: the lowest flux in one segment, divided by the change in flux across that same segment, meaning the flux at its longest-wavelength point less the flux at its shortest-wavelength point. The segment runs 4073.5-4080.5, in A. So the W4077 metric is 10.5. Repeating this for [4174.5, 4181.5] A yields 11.2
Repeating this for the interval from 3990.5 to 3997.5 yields 7.2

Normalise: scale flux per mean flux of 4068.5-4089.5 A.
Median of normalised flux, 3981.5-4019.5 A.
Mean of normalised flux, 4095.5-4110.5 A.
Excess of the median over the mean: 0.11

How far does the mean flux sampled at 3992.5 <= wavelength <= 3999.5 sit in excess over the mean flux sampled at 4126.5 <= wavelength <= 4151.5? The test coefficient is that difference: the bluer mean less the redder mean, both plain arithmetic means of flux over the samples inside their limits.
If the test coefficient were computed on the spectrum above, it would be 1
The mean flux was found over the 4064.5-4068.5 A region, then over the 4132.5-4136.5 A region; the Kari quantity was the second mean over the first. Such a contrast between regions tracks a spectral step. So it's 1.18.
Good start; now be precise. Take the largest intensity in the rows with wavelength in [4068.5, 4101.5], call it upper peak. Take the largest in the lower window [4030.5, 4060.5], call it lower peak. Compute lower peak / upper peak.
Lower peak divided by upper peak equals 1.11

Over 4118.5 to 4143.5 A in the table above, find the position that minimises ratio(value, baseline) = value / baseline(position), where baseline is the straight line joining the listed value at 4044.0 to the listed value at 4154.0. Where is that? 4125.0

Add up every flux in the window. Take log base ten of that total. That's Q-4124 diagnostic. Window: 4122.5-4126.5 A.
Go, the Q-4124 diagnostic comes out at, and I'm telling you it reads 2.02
